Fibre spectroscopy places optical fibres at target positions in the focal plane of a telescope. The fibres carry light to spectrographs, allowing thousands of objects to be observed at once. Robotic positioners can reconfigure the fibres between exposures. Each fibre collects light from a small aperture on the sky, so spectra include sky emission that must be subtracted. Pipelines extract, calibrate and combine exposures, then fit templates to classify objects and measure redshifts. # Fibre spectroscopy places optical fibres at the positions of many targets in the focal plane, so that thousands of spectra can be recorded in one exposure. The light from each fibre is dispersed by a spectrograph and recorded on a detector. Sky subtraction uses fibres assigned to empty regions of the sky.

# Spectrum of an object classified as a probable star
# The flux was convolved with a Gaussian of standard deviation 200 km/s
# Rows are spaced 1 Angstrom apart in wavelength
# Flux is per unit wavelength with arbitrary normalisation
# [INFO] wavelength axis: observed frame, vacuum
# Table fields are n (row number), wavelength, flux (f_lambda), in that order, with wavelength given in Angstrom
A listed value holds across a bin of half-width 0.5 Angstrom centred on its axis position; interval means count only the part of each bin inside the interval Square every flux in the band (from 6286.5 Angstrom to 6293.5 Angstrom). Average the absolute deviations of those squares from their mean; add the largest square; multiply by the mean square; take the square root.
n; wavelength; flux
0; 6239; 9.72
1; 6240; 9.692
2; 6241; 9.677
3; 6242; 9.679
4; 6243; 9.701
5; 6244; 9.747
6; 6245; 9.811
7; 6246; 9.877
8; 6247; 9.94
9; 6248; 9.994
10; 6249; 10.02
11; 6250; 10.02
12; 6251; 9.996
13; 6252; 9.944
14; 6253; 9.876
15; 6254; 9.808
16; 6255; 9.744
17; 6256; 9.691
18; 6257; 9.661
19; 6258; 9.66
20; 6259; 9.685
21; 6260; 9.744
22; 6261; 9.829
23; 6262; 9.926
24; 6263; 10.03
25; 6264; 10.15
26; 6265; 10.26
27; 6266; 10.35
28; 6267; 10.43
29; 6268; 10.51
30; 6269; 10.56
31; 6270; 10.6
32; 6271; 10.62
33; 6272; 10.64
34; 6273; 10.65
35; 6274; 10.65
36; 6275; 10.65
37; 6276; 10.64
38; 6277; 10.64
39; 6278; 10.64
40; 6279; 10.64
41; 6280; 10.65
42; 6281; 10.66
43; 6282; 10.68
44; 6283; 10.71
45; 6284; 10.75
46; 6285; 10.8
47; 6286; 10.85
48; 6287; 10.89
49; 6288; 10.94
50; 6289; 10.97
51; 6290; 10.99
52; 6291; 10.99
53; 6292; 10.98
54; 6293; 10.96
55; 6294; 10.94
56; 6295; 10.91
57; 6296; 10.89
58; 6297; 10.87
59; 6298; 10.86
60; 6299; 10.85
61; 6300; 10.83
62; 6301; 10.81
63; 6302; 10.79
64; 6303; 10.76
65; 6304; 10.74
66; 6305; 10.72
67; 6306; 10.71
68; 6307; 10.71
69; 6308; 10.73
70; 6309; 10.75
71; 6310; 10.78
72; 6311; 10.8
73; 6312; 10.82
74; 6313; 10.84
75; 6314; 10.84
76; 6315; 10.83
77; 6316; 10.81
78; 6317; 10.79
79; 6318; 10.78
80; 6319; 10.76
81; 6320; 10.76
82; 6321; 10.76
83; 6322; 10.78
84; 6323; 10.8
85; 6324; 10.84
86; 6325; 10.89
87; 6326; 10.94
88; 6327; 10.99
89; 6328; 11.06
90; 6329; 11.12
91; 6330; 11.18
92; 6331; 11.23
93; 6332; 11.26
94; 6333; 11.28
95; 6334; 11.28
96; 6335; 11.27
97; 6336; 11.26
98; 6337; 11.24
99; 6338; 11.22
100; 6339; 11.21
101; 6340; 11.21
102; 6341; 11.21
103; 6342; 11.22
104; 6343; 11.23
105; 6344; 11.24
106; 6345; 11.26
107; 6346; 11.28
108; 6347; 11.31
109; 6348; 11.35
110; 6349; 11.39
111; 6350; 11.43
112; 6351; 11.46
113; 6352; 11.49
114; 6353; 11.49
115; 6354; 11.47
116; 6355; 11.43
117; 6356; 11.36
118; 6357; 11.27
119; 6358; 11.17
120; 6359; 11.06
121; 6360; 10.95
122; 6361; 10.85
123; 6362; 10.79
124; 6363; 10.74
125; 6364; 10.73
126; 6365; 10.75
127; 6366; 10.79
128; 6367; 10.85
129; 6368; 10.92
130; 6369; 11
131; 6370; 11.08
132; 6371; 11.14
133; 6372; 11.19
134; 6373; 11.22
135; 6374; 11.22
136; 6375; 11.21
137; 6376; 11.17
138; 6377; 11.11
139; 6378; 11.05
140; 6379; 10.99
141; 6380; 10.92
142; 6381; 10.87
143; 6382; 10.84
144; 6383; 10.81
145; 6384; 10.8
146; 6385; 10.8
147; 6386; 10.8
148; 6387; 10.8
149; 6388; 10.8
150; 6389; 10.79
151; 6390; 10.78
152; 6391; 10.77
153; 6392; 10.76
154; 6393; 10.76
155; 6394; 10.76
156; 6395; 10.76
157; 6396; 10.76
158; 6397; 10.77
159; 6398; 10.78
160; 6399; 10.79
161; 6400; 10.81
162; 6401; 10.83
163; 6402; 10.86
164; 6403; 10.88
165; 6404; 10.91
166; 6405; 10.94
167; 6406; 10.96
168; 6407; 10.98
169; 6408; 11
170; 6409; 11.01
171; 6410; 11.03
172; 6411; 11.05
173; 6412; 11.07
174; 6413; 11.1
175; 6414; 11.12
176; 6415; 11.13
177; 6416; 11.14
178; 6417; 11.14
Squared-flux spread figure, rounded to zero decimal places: 121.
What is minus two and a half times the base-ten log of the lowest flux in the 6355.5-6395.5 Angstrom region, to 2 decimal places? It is -2.58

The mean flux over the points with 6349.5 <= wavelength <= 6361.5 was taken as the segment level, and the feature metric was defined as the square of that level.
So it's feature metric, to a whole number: 127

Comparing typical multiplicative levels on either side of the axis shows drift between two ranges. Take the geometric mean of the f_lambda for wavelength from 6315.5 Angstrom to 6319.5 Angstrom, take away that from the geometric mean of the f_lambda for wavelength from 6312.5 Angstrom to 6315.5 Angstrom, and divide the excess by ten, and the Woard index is 0.01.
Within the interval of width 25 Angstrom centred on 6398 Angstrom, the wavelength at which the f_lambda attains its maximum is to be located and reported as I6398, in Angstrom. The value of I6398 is 6410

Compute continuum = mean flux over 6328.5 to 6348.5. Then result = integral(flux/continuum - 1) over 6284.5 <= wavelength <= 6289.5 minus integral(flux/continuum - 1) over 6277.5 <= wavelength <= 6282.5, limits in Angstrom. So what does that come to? 0.10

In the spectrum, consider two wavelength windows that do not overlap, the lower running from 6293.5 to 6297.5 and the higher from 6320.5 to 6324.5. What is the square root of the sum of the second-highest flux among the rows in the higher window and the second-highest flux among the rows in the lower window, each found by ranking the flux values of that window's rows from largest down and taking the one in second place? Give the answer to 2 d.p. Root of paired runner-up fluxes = 4.66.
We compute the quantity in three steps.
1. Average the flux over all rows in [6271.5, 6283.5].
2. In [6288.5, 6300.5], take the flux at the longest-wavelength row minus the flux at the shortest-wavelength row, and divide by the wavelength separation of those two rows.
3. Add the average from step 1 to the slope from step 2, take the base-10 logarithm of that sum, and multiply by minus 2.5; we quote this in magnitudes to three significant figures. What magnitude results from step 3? -2.57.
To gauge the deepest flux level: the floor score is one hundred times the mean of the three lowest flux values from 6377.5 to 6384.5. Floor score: 1082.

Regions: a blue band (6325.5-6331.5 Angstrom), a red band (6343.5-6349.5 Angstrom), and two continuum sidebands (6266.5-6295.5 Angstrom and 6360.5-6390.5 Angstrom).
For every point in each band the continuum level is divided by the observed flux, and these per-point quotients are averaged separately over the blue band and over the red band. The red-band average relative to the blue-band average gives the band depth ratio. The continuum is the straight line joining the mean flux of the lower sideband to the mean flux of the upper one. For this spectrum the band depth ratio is 0.984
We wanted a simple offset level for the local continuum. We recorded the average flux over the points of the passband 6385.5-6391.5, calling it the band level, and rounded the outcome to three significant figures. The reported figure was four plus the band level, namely 14.8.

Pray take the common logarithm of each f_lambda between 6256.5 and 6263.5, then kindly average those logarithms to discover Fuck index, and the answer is 0.99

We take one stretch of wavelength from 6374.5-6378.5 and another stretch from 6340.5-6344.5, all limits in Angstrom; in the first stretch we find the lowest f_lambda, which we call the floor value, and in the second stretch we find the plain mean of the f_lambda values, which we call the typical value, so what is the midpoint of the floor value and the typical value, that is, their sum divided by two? 11.1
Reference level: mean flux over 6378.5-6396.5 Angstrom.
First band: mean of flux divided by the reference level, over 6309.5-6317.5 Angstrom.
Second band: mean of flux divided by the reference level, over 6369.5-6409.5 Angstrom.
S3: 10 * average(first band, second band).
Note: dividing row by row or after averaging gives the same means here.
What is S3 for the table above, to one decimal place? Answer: 10.0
